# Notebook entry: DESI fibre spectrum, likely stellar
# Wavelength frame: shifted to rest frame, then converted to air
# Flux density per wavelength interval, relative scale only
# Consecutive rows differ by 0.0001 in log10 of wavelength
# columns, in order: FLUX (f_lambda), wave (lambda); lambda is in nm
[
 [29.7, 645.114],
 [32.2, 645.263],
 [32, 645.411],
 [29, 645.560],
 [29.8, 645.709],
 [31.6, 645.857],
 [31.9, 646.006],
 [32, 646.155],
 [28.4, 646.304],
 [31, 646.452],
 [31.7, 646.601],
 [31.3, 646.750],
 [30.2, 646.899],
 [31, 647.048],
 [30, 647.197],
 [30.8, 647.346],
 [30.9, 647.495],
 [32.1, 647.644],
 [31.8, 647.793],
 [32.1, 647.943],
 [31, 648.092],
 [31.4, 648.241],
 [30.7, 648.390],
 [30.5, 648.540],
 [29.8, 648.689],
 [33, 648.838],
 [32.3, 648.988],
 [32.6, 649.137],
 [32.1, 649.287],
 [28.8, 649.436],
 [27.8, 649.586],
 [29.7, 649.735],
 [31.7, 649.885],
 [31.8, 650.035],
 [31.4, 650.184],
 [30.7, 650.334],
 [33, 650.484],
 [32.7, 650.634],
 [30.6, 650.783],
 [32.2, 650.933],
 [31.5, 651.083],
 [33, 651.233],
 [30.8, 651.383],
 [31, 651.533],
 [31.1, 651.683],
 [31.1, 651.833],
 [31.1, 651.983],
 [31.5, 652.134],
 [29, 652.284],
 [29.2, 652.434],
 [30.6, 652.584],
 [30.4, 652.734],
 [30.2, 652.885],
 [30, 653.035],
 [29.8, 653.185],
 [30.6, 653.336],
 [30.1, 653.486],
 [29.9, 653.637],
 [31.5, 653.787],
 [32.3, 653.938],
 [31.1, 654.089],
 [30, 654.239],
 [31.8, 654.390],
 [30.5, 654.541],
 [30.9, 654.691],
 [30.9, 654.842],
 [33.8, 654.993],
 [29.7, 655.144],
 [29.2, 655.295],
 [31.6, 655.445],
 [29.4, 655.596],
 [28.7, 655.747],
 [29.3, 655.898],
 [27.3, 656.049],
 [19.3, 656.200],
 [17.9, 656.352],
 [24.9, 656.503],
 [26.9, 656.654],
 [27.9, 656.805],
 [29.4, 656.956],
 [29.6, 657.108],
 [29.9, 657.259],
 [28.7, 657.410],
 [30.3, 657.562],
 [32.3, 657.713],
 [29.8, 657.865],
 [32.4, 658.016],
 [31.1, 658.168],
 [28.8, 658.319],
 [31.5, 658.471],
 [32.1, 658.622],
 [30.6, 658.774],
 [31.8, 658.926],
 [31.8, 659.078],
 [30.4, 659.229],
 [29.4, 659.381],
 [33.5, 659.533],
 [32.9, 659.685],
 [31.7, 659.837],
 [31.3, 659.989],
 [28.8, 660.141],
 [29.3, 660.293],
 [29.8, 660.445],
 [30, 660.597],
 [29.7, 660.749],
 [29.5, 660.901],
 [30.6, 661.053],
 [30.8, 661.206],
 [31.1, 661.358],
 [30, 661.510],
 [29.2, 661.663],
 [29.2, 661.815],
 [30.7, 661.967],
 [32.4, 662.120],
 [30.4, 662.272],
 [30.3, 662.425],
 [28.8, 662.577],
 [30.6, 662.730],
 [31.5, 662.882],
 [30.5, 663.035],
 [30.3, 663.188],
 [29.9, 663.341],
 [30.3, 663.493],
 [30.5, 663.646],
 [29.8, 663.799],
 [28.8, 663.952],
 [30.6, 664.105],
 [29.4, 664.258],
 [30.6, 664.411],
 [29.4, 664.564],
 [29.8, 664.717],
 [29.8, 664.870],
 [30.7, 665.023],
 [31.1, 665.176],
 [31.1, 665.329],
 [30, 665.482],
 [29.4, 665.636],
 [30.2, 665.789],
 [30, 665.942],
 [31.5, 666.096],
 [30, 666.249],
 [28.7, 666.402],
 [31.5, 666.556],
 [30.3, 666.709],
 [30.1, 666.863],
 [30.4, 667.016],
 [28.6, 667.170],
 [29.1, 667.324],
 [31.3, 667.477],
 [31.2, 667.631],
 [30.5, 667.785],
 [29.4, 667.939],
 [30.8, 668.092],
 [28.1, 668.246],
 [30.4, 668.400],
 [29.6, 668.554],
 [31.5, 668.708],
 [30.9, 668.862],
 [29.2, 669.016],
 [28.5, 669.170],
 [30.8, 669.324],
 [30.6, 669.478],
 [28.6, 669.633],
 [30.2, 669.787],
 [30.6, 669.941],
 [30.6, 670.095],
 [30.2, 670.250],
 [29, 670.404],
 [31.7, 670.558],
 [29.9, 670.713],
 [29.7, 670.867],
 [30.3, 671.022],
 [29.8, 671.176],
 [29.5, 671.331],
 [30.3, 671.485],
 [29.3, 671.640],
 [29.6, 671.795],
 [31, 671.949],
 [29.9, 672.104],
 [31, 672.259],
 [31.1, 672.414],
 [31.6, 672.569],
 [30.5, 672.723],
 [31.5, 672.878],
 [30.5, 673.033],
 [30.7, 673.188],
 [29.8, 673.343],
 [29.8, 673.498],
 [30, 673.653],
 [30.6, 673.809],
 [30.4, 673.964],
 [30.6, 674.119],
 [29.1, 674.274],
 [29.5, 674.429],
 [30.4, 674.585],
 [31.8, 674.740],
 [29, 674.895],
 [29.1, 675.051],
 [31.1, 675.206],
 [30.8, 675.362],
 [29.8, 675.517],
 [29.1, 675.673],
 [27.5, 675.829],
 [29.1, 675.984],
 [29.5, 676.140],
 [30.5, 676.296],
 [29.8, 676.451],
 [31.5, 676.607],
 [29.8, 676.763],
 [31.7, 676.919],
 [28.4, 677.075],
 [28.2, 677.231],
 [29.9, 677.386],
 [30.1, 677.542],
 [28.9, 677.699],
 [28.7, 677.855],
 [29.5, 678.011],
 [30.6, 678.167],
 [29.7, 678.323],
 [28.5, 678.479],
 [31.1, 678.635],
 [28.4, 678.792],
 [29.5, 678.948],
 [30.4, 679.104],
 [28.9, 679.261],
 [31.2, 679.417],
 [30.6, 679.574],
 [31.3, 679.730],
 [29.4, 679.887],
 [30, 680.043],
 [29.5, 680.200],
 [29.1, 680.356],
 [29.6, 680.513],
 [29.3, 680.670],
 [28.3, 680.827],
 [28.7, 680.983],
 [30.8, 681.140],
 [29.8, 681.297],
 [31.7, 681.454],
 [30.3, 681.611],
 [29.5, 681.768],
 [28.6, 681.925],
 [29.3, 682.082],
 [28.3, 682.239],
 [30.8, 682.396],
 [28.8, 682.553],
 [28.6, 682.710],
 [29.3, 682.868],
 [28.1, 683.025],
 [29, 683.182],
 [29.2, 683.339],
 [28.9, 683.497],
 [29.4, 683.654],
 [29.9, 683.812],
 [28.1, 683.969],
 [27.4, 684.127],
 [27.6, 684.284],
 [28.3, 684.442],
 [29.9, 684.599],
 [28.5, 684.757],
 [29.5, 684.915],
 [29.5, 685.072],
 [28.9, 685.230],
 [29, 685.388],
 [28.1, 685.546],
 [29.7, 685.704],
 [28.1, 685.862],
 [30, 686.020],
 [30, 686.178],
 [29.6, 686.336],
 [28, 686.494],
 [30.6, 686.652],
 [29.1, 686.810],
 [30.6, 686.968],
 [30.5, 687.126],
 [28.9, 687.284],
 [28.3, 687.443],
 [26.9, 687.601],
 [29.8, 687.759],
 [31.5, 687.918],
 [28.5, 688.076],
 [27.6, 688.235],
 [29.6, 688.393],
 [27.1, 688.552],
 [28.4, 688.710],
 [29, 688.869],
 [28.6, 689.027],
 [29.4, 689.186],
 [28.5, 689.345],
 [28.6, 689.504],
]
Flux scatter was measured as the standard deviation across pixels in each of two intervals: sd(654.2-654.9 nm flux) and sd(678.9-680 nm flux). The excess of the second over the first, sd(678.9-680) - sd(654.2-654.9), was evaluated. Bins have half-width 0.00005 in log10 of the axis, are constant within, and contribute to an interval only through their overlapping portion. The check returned 0.27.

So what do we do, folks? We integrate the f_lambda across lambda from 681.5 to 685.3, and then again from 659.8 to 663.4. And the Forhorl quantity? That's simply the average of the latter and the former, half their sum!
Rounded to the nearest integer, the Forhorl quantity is 110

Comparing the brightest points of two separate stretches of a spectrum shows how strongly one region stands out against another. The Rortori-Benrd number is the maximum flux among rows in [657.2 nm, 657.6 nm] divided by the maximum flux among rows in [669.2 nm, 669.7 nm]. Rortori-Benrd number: 0.98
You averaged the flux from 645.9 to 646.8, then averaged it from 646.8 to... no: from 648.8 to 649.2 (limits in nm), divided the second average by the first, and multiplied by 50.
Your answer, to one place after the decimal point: 52.5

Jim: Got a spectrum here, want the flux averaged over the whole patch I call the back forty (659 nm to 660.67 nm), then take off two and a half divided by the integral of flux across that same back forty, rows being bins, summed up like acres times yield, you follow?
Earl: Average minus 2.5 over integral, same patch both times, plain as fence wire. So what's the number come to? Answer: 30.8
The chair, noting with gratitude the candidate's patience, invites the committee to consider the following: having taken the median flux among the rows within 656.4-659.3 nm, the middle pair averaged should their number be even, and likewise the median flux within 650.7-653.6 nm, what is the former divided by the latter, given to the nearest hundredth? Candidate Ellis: 0.99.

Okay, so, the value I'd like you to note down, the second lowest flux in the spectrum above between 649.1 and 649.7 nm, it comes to 28.8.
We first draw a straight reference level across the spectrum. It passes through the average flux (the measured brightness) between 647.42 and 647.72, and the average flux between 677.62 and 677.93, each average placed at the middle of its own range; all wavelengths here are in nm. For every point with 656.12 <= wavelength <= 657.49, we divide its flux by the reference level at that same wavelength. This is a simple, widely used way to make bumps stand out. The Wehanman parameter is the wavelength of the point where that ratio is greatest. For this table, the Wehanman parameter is 657.259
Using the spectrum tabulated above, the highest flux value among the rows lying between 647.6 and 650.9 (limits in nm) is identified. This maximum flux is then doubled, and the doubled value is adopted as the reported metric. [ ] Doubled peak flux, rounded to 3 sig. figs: 66.0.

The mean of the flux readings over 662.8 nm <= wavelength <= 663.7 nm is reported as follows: 30.5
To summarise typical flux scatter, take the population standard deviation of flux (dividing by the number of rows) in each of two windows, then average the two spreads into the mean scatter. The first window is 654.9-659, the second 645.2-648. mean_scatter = 2.29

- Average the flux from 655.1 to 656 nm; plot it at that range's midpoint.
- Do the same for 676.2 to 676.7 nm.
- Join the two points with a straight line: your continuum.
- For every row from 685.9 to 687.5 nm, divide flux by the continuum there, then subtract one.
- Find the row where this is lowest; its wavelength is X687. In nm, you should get 686.494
